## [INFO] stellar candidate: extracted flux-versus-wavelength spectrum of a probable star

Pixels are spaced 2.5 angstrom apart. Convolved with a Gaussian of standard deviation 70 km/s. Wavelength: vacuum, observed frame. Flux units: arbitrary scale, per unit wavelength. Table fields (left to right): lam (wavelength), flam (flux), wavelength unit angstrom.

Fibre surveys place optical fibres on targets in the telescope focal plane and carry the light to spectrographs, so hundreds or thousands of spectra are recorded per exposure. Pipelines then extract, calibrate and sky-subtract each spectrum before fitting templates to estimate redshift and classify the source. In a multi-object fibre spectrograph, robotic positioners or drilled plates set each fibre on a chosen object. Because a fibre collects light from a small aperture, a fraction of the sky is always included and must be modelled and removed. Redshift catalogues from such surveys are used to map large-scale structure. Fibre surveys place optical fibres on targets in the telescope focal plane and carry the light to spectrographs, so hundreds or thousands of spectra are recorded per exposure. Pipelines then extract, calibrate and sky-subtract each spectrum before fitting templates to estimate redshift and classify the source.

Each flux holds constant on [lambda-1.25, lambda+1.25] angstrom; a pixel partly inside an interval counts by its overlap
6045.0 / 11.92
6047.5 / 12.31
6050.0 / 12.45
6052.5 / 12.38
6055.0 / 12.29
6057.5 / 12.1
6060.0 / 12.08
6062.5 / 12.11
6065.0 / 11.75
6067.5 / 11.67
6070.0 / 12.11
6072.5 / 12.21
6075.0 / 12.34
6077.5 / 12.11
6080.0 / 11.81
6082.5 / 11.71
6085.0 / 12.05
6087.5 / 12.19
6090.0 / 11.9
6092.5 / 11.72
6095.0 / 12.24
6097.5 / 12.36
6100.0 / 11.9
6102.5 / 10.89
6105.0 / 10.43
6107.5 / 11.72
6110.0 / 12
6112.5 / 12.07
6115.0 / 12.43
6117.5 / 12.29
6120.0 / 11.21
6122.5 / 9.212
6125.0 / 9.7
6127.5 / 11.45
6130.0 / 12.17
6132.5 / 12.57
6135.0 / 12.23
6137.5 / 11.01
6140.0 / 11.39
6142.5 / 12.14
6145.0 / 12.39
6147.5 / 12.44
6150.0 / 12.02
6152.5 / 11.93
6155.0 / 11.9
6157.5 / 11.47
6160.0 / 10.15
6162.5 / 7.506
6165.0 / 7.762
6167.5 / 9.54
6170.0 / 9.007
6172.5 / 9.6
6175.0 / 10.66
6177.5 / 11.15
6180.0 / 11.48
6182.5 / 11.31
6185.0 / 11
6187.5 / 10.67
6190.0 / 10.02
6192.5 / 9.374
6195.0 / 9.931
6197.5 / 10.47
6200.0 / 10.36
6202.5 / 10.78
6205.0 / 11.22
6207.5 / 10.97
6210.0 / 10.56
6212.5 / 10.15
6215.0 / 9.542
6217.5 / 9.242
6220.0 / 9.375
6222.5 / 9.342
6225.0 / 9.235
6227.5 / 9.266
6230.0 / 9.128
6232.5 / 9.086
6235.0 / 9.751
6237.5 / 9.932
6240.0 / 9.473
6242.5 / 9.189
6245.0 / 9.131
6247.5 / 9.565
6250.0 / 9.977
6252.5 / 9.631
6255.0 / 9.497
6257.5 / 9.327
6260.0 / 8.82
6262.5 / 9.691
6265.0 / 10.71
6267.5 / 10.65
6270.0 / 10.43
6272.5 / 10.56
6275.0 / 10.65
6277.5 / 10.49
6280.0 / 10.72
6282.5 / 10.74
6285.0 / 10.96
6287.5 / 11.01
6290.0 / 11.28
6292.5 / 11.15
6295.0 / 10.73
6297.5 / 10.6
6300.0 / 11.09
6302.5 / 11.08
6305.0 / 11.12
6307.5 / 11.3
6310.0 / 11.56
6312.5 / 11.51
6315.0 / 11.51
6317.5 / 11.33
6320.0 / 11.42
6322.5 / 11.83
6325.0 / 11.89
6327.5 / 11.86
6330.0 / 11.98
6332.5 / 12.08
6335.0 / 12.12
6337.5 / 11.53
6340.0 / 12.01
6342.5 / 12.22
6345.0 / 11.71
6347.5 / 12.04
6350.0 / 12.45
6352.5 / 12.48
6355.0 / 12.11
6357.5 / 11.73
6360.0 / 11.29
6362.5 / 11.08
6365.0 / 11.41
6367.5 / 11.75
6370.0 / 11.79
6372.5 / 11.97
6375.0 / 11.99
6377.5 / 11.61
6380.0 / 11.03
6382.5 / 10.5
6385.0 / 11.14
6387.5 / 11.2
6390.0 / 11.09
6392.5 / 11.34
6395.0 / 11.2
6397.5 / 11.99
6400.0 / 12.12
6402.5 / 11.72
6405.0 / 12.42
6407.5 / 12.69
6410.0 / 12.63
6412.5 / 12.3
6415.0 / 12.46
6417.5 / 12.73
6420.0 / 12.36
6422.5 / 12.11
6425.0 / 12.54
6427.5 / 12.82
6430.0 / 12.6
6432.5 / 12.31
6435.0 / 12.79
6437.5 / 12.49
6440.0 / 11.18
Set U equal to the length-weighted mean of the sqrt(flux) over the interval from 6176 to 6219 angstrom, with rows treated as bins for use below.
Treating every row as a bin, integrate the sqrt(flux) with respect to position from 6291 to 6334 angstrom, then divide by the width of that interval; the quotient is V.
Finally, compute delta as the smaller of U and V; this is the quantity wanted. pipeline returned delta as 3.24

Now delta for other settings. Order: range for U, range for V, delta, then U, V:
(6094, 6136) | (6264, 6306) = 3.29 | 3.40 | 3.29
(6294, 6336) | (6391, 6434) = 3.39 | 3.39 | 3.50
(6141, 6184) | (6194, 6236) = 3.15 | 3.27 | 3.15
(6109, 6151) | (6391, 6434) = 3.42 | 3.42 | 3.50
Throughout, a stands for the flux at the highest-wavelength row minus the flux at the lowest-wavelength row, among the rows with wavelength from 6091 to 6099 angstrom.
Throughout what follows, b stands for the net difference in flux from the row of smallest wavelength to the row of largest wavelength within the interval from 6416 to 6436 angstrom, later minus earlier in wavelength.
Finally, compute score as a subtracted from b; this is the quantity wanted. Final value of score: -1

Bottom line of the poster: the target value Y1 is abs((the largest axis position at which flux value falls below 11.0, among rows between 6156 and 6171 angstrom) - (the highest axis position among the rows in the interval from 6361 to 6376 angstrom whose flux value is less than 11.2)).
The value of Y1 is 192.5 angstrom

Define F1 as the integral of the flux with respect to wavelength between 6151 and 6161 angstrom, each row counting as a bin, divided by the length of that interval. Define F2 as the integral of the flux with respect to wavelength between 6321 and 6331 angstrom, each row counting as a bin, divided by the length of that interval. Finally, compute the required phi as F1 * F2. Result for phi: 135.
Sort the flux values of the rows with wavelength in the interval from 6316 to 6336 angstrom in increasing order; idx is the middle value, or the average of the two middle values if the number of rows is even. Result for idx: 11.9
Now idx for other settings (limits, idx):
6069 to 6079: 12.2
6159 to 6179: 9.6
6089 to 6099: 12.1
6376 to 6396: 11.2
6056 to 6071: 12.1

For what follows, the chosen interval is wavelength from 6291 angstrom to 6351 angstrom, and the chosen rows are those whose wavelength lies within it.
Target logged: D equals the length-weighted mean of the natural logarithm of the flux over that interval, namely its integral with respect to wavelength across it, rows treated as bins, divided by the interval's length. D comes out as 2.45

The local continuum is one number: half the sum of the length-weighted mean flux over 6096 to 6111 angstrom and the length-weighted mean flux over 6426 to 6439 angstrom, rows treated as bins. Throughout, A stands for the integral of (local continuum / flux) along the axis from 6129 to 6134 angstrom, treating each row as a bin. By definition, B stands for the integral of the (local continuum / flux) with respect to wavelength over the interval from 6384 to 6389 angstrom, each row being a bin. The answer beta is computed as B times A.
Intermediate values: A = 4.88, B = 5.40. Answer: 26.3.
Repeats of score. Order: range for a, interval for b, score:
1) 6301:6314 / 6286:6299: -1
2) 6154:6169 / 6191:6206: 4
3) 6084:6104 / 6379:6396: 1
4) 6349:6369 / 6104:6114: 2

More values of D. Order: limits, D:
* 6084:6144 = 2.45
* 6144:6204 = 2.35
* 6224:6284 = 2.28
